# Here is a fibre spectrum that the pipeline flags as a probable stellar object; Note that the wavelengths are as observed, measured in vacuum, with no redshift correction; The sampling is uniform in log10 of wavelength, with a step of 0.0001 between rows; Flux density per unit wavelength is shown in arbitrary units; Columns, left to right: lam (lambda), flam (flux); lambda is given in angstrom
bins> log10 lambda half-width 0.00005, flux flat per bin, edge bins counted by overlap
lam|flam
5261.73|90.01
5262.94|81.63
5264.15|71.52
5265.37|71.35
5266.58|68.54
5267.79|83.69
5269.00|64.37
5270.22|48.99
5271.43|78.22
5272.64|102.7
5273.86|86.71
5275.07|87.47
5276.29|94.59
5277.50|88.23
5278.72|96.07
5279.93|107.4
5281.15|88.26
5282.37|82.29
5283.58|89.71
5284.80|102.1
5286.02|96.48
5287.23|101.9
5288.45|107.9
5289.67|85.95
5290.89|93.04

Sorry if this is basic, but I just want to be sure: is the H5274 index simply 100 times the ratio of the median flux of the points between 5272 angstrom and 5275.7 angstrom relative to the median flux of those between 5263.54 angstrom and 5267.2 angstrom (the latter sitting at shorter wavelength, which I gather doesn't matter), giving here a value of 123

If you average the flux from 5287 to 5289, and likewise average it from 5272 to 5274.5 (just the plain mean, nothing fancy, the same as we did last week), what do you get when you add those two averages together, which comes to 200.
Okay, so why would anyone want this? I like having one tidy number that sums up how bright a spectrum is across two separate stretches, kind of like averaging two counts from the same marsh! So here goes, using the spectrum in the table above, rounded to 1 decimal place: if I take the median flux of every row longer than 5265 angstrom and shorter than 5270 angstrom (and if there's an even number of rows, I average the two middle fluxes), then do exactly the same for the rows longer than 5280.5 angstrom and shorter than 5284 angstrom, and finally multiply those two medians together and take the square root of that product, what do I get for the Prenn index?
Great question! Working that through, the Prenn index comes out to 78.6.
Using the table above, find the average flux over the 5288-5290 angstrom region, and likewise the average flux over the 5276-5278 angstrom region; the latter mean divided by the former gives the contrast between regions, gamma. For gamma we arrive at 0.94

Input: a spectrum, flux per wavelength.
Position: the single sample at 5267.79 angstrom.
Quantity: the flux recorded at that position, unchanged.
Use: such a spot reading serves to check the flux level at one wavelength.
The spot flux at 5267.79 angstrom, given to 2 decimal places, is 83.69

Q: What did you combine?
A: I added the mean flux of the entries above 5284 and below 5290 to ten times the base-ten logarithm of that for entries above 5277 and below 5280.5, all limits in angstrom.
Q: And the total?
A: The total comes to 119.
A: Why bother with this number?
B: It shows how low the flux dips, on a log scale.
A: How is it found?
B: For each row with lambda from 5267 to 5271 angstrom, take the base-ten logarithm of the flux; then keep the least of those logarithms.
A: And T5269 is 1.69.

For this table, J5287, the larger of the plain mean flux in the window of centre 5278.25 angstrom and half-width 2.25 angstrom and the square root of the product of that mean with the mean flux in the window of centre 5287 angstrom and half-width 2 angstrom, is 99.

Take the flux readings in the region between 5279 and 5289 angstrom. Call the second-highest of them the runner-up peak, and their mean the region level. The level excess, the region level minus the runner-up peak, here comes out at -10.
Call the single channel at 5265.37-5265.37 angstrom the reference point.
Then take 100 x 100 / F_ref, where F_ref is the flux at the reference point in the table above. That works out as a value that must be 140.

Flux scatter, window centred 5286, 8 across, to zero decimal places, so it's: 9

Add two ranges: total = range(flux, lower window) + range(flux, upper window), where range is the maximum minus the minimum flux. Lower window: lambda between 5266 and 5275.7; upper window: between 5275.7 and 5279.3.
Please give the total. 62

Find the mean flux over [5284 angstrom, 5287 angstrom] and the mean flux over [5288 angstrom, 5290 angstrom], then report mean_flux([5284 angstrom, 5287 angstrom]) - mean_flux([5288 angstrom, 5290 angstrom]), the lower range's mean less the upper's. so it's 2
